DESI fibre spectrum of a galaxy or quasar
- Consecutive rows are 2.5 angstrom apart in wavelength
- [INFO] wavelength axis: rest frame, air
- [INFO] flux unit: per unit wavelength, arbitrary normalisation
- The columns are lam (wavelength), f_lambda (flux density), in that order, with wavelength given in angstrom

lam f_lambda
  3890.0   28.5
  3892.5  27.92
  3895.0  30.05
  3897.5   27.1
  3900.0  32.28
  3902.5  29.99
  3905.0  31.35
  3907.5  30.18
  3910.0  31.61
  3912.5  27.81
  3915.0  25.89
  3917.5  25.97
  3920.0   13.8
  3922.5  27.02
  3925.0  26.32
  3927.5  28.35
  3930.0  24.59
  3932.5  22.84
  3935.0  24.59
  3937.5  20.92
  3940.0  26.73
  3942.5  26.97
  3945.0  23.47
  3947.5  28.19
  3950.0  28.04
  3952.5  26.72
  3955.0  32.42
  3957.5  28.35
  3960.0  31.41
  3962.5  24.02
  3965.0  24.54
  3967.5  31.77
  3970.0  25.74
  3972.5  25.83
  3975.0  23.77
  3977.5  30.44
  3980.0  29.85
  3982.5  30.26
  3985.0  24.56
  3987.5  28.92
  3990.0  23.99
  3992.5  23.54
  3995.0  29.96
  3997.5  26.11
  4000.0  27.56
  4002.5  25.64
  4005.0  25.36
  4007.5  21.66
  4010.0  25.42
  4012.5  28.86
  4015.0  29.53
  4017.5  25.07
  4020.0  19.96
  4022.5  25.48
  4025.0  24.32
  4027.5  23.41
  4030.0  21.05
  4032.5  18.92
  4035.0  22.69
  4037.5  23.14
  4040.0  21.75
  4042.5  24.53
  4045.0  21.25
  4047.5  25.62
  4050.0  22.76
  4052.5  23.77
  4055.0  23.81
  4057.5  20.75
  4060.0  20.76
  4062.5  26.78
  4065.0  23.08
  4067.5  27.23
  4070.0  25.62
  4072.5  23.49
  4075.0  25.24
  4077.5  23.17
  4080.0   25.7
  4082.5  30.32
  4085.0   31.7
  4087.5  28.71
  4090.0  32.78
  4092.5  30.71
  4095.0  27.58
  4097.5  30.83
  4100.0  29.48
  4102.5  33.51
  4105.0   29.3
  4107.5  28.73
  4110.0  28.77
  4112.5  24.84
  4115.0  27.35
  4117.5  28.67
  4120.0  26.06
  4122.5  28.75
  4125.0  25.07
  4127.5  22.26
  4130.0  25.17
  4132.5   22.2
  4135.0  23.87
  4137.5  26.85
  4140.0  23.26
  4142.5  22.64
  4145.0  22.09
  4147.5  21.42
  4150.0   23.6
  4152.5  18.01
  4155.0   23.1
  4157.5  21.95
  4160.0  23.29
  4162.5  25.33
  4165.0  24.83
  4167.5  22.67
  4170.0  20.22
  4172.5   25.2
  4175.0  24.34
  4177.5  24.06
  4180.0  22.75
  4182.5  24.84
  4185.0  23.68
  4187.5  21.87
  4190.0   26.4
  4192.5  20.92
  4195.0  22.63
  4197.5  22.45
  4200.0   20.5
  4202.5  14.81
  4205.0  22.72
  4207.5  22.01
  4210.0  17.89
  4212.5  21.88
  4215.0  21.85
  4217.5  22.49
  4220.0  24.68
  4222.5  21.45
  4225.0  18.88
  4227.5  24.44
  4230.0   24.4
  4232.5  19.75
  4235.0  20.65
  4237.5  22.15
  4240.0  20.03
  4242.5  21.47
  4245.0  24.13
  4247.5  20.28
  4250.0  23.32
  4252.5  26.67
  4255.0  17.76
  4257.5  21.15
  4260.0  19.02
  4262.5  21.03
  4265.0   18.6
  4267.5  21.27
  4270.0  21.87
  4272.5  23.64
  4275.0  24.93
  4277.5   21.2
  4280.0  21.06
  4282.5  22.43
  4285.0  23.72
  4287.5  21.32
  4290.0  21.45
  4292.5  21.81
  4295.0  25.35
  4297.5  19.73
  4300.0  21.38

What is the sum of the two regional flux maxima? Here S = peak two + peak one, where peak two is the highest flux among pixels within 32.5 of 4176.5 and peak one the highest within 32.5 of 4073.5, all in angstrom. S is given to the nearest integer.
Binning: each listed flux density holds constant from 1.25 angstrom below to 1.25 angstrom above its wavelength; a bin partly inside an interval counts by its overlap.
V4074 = 60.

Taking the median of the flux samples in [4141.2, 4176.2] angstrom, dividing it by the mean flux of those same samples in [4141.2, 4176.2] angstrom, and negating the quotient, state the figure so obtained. -1.01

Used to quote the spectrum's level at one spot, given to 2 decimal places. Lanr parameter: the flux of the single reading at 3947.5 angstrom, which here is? 28.19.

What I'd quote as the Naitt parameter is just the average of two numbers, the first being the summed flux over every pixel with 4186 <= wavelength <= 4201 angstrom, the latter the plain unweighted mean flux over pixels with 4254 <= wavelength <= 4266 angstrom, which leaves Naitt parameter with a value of 77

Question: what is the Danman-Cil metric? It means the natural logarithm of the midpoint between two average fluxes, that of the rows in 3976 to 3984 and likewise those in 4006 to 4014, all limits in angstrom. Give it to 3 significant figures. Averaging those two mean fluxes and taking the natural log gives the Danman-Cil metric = 3.32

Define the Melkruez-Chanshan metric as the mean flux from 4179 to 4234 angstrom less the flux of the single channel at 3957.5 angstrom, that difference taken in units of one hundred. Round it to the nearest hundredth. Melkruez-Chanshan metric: -0.06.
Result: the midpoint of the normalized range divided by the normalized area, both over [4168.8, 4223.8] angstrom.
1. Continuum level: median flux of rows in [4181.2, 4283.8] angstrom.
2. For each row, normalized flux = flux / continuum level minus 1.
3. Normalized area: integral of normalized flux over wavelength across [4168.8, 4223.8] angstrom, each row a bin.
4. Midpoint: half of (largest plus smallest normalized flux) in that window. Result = -0.060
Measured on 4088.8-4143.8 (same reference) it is 0.020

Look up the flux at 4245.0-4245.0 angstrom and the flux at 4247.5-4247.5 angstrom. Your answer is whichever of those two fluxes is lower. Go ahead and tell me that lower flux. 20.3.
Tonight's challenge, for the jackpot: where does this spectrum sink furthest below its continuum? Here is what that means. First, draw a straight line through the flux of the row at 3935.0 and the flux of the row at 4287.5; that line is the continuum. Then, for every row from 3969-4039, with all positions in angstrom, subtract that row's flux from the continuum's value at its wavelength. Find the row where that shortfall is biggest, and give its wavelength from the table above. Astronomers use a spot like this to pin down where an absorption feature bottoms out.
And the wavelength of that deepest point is 4032.5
